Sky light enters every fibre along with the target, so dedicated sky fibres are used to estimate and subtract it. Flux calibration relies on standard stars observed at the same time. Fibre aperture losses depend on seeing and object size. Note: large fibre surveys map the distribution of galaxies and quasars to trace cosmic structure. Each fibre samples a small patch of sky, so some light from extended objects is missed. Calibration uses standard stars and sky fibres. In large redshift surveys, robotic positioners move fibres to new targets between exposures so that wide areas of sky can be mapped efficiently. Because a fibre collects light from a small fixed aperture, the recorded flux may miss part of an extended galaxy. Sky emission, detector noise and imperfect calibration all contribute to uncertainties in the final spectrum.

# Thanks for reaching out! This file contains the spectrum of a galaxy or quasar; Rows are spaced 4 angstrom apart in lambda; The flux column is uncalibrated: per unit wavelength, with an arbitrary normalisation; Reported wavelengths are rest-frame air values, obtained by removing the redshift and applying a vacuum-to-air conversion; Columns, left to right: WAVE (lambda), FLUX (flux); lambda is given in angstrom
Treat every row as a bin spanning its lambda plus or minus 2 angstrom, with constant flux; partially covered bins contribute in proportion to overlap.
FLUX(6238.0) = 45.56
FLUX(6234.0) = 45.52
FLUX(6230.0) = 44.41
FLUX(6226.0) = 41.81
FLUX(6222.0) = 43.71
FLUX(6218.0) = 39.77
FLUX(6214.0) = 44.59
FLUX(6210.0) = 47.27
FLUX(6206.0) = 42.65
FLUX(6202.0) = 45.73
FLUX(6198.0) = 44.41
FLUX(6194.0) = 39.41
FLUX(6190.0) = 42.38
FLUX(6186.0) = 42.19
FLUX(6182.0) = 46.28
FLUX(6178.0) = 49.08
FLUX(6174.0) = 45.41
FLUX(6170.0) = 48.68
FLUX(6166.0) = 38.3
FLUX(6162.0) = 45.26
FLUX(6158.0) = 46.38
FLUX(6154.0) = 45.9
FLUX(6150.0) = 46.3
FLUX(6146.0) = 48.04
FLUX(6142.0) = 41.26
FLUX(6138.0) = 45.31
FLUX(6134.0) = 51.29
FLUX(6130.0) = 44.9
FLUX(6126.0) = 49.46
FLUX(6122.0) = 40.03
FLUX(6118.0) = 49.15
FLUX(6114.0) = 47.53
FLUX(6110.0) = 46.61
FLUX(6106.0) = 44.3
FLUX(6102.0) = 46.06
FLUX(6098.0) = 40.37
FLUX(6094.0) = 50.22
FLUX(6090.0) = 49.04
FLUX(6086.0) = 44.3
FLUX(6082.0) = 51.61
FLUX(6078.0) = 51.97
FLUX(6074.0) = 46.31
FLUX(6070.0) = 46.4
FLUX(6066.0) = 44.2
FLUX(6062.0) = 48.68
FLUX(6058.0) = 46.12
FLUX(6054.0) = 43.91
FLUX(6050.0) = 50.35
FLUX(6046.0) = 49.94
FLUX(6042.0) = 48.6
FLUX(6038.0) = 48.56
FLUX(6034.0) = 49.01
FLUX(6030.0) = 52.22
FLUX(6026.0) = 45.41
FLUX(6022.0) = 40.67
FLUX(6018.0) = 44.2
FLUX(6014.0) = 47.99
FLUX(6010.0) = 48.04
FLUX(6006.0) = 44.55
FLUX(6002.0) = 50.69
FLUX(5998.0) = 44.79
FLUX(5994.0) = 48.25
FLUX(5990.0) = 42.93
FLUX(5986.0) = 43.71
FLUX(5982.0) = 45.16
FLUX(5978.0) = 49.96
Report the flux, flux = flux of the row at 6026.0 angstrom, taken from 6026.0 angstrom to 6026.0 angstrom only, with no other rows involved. 45.41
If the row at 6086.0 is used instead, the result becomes 44.3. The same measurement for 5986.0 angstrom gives 43.71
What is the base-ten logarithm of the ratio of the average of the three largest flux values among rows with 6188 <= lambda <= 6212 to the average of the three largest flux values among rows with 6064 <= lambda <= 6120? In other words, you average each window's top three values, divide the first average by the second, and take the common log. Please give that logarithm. -0.049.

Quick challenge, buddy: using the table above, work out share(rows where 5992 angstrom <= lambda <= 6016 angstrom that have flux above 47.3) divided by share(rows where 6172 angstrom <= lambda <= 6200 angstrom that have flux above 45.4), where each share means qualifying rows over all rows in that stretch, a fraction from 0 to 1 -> 1.6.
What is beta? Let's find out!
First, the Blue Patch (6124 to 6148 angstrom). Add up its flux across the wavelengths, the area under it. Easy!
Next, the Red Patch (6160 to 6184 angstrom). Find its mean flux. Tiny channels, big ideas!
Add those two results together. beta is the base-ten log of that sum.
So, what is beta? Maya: 3.07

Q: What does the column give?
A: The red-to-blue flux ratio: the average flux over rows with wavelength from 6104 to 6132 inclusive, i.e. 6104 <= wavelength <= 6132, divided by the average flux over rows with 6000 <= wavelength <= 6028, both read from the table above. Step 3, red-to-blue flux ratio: 1.00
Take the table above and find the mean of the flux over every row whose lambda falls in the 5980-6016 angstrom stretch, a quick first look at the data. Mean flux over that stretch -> 46.2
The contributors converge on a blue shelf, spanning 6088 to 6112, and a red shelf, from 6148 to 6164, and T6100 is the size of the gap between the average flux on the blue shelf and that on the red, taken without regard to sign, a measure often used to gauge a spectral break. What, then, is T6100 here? 0.1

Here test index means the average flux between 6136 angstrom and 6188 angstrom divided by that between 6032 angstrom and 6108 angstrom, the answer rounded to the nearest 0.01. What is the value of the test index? 0.96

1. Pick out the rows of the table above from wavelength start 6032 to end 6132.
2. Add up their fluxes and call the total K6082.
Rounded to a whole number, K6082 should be 1178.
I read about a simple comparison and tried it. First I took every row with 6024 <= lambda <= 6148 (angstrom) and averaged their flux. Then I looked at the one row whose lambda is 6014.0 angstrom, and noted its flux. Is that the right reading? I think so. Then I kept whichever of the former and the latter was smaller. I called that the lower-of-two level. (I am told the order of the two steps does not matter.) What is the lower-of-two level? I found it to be 47.1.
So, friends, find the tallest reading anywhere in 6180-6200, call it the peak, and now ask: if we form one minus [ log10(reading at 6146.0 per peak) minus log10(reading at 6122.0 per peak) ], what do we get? 0.92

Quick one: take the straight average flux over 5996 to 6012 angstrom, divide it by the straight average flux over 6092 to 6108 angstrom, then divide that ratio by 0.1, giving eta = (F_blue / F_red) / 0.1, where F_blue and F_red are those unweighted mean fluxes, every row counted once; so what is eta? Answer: 10.39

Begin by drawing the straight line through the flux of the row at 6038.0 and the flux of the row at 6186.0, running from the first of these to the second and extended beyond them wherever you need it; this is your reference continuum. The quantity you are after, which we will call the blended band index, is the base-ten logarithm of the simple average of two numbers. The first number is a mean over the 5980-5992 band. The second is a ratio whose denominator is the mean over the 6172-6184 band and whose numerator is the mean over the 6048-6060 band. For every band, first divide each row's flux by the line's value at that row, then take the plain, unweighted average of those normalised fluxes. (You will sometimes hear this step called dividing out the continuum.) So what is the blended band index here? -0.058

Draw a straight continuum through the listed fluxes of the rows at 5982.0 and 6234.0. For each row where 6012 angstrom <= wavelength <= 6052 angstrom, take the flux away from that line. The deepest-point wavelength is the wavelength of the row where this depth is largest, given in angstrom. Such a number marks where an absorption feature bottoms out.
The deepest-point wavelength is 6022.0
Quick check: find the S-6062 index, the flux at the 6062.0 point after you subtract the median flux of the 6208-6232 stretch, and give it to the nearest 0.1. 4.6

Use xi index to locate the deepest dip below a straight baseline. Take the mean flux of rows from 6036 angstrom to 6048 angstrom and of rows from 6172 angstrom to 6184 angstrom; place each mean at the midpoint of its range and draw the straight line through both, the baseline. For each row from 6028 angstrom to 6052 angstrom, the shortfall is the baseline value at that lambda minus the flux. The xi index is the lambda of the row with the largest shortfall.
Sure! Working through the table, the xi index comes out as 6038.0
